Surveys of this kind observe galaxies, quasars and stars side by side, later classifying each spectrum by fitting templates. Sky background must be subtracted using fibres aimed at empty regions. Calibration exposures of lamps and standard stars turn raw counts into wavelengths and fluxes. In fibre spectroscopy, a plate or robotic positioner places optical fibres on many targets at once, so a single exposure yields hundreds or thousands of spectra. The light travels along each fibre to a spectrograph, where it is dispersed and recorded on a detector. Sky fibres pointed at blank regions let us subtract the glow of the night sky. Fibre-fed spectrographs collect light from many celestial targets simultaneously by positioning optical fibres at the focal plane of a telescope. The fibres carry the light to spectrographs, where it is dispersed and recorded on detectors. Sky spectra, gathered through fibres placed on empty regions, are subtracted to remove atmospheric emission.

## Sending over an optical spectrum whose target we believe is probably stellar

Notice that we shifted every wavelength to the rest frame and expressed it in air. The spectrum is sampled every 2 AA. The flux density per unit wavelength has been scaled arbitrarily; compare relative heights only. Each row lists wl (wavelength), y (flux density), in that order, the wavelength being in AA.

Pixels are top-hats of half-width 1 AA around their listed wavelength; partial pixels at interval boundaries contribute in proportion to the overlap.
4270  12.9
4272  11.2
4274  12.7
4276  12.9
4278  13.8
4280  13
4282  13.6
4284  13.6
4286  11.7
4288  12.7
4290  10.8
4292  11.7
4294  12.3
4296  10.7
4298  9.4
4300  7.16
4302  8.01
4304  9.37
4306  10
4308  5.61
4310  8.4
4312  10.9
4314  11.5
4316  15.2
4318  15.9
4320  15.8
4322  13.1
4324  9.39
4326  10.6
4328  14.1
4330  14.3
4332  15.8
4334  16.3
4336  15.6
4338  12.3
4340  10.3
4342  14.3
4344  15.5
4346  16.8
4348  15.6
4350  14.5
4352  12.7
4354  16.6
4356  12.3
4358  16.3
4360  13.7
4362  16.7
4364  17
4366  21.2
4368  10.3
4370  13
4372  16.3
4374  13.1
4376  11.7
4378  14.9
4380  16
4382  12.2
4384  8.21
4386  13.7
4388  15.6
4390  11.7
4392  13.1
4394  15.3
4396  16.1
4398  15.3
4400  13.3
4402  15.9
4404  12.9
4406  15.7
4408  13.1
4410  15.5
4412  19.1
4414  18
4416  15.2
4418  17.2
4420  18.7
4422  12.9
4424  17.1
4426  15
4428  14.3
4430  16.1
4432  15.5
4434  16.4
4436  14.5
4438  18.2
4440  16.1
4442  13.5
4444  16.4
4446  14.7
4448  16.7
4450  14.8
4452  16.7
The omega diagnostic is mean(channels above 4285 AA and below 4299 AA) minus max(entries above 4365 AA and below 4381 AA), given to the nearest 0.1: -9.9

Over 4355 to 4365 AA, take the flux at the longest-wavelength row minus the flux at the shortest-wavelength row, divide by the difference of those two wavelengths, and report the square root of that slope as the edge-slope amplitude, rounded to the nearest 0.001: 0.766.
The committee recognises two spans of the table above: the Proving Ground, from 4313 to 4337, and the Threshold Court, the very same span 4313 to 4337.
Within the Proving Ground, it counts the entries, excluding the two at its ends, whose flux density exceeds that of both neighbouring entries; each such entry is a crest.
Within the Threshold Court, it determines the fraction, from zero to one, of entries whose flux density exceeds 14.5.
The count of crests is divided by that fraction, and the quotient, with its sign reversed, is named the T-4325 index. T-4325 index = -4.0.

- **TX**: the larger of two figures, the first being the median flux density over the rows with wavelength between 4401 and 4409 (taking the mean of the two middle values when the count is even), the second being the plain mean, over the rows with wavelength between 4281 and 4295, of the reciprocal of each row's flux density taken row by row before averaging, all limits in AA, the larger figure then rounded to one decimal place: 14.4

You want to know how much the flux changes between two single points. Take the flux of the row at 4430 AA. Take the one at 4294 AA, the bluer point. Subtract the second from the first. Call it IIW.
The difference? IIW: 4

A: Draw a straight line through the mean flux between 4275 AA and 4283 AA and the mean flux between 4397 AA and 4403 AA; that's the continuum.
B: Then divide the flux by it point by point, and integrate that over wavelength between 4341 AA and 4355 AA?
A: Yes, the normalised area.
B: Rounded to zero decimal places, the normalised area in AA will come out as 15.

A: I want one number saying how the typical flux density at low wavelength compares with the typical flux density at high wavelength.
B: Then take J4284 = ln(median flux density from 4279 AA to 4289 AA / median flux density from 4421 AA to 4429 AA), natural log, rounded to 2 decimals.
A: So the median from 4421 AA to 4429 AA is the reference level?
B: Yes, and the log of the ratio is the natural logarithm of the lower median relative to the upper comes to -0.12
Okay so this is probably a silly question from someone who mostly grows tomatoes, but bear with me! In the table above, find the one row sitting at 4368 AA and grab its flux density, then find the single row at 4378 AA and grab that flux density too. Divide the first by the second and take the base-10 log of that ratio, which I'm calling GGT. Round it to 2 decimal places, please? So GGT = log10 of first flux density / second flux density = -0.16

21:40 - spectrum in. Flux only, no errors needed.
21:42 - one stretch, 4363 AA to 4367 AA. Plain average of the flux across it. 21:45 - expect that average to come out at 19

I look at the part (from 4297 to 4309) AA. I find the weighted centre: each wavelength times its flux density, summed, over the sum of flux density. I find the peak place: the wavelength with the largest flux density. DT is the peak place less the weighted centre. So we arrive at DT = 3.2 AA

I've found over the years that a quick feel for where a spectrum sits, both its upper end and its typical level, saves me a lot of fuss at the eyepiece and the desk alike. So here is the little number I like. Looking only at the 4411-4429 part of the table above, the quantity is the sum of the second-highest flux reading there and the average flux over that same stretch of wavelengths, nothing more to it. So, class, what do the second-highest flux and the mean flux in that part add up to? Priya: 35.1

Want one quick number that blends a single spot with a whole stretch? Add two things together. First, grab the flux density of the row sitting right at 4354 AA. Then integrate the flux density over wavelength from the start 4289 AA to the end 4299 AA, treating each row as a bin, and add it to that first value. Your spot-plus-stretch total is 126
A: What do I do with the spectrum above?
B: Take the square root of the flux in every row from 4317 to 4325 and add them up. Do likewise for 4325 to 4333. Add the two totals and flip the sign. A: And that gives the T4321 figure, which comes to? -29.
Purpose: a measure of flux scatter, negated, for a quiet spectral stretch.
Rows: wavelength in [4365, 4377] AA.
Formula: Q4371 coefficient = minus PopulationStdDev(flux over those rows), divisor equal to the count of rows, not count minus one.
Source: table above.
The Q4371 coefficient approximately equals -3.6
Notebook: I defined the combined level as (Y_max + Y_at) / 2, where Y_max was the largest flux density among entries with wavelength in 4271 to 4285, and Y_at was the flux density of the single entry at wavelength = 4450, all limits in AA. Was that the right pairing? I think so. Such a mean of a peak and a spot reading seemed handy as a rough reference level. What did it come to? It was 14.3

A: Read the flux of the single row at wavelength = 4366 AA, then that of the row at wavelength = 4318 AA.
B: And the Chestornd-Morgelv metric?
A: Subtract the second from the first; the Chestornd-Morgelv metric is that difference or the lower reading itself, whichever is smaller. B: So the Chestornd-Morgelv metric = 5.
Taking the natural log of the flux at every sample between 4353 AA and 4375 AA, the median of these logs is 2.79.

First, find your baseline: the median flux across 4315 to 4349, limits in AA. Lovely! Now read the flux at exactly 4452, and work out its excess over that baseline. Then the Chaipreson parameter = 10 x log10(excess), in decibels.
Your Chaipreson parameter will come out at 1.8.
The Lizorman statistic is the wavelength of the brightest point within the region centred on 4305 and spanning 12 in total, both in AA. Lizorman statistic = 4306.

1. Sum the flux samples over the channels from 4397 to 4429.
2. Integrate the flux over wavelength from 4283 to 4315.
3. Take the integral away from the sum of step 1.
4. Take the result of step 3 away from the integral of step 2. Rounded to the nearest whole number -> 406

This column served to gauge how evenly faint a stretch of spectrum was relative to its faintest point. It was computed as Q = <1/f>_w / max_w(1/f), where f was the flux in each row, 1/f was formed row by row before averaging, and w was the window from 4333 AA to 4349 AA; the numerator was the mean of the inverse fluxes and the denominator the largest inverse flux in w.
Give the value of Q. 0.72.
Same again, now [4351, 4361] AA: 0.87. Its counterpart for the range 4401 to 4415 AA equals 0.83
